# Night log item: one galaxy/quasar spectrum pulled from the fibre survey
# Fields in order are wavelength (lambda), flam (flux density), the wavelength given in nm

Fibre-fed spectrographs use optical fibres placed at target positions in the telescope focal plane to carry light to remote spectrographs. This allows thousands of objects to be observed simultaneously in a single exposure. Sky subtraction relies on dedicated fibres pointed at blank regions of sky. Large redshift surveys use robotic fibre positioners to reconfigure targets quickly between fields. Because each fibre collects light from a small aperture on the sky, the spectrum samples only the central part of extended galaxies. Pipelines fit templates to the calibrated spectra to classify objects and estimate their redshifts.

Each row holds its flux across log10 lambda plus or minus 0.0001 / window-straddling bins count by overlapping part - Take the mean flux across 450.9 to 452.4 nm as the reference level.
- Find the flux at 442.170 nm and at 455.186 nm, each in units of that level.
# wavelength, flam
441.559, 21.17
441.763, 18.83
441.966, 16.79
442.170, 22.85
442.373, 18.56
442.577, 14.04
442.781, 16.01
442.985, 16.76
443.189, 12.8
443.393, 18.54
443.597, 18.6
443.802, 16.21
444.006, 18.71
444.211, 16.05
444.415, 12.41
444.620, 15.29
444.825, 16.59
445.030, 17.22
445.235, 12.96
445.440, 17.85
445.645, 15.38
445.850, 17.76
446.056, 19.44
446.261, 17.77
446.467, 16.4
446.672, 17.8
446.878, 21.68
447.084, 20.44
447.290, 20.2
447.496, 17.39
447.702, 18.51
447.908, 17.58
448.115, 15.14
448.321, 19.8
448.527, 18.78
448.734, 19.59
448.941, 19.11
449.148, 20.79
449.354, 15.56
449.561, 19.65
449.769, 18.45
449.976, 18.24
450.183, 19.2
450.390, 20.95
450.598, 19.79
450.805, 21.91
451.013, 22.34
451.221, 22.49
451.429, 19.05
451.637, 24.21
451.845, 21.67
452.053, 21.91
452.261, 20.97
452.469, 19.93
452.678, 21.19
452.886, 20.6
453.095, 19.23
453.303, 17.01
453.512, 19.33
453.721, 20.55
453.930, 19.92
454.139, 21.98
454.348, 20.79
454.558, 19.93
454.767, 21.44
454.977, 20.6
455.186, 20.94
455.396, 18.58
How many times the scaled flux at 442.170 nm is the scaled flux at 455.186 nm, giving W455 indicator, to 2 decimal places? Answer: 0.92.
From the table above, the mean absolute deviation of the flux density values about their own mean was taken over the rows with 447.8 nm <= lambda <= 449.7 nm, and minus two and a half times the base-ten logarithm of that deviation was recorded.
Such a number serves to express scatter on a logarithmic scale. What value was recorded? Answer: -0.49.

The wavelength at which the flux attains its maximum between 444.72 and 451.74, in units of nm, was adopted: 451.637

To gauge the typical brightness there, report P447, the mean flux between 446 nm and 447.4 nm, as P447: 19.1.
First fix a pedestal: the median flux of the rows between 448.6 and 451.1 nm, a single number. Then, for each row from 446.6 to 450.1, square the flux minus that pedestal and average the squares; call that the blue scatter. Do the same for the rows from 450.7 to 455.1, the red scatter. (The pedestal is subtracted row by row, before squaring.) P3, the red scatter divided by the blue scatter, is 1.0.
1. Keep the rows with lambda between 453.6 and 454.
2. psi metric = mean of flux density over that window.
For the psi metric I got 20.2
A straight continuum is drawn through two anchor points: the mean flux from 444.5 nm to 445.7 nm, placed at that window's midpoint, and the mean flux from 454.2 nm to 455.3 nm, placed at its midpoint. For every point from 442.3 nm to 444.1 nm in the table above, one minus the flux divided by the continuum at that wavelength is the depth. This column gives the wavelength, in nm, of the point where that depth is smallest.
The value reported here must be 442.373 nm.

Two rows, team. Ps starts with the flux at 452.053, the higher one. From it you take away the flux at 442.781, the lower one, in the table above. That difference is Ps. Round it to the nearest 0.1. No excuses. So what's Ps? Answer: 5.9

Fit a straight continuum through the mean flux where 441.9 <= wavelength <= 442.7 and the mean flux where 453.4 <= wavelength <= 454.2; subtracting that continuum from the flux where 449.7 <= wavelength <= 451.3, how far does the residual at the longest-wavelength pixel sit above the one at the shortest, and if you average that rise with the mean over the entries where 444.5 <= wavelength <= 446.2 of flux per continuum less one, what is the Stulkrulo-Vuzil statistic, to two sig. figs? 1.8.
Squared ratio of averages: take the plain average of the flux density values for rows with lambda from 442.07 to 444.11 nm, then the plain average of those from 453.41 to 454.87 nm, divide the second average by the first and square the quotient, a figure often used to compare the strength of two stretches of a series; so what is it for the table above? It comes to 1.41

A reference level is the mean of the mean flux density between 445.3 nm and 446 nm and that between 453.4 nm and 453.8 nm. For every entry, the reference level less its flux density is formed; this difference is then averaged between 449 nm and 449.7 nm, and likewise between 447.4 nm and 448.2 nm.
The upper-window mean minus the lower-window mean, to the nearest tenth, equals -1.5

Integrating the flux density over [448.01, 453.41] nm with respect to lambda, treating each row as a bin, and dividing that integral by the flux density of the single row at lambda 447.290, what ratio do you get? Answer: 5.3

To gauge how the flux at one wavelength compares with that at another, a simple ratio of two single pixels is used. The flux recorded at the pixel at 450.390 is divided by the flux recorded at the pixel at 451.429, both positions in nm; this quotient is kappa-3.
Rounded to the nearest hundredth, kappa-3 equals 1.10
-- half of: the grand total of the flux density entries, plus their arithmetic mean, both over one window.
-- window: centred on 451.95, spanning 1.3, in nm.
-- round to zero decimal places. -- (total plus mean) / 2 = 75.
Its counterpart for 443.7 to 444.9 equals 56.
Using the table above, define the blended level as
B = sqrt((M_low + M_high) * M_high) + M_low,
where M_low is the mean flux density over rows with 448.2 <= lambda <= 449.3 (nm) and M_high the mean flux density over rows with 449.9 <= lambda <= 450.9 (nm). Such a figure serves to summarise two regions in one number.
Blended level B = 48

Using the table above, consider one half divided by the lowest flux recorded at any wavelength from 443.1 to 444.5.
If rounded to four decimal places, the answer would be 0.0403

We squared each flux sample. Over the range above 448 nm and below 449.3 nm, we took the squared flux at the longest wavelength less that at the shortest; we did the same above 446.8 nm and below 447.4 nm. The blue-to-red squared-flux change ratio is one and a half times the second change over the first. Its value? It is 0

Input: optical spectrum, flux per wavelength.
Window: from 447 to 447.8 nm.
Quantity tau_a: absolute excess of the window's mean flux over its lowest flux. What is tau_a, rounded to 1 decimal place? 1.7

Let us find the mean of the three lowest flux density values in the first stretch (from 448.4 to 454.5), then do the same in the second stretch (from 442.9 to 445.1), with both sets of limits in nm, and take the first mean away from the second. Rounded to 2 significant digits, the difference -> -3.4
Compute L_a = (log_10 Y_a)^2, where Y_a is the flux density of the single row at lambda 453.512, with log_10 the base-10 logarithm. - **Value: 1.65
